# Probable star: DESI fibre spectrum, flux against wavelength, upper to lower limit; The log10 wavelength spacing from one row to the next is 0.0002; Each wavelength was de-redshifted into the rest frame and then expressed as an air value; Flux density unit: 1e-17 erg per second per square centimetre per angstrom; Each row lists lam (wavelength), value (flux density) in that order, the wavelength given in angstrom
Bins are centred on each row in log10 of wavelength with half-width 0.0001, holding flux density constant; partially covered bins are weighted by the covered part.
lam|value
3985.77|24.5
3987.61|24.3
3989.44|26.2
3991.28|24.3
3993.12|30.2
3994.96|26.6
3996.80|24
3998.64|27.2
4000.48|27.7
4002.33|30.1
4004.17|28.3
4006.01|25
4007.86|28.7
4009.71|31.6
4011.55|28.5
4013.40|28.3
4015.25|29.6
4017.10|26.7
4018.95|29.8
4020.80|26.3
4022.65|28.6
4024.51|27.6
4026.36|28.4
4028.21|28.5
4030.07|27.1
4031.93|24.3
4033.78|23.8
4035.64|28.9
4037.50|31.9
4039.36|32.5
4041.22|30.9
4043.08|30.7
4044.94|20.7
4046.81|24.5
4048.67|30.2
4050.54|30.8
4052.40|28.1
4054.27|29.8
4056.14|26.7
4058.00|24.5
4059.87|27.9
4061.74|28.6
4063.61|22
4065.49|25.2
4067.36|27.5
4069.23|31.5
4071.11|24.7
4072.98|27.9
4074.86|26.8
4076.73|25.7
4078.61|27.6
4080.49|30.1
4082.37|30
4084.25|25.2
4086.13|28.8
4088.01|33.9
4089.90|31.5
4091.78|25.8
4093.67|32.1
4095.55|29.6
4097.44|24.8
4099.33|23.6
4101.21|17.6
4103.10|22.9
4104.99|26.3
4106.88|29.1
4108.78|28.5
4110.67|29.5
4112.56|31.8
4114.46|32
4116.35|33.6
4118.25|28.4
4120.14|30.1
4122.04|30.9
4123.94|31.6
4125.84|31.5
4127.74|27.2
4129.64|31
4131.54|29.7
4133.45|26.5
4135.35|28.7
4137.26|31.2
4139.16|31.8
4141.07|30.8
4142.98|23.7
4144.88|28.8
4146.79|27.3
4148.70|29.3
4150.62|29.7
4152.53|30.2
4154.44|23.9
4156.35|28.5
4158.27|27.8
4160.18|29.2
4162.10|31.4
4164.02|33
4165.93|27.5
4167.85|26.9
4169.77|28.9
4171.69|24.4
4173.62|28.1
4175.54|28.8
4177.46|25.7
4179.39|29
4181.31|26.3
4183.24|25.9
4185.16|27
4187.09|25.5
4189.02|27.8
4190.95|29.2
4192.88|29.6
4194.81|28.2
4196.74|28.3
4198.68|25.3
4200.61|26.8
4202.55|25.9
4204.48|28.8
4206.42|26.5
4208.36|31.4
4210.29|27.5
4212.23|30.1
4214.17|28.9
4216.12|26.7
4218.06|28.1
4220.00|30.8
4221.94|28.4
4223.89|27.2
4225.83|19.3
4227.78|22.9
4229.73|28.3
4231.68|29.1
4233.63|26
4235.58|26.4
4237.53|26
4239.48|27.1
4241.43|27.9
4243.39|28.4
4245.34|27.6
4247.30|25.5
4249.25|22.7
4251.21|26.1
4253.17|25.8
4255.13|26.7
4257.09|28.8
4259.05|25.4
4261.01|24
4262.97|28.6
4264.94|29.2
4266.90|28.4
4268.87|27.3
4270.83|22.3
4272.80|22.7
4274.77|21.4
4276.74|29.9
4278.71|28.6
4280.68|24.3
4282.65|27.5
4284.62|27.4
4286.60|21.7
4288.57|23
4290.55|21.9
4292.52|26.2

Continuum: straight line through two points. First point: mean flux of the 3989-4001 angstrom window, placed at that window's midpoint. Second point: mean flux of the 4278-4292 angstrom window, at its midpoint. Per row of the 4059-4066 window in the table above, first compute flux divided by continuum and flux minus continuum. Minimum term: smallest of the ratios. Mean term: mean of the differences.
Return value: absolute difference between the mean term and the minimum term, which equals 1.1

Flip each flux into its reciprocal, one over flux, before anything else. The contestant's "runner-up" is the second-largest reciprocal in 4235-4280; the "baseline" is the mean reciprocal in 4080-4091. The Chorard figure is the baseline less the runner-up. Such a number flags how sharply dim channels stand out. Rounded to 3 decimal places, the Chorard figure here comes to -0.011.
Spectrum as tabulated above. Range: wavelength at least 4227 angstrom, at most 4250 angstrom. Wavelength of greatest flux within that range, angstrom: 4231.68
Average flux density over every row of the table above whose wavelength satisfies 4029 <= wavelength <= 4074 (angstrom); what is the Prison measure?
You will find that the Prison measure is 27.5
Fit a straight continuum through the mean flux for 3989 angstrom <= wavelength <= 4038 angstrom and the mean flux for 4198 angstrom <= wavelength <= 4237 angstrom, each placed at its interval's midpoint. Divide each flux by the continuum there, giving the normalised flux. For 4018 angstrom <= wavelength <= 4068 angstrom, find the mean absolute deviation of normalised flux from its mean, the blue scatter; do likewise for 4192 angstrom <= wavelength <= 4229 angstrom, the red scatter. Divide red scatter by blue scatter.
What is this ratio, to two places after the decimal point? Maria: 0.86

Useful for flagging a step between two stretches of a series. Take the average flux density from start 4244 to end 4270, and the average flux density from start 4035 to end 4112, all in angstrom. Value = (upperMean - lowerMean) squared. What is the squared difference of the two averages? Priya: 1.1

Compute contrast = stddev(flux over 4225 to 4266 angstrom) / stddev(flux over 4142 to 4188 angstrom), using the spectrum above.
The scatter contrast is 1.1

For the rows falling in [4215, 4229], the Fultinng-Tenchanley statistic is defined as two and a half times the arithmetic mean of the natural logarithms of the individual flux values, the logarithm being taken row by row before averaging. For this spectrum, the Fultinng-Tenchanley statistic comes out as 8.14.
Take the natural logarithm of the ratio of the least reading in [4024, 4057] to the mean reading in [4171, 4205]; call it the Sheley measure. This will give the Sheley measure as -0.275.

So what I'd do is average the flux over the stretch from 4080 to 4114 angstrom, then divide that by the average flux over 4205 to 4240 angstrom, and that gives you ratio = 1.02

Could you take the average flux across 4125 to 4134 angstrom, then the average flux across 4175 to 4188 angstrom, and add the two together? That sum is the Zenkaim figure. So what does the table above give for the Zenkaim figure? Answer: 56.1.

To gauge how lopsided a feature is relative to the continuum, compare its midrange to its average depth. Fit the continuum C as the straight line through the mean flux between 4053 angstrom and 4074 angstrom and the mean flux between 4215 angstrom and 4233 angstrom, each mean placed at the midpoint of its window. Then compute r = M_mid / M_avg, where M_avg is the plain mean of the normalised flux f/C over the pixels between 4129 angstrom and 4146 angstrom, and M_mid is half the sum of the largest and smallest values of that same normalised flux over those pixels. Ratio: 0.95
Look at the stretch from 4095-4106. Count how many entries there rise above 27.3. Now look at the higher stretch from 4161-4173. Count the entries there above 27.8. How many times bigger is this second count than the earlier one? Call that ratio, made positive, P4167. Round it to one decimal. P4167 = 3.0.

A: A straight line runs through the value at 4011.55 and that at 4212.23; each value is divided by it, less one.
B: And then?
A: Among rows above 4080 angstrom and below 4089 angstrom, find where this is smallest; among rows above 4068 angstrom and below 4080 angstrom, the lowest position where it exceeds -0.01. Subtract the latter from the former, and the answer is 15.0 angstrom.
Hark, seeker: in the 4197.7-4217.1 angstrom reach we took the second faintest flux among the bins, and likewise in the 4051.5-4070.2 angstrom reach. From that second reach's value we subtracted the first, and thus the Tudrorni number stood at -1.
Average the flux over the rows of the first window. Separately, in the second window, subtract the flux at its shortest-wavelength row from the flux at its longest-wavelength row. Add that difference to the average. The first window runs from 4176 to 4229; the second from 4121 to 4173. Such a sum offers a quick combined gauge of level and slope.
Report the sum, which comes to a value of 21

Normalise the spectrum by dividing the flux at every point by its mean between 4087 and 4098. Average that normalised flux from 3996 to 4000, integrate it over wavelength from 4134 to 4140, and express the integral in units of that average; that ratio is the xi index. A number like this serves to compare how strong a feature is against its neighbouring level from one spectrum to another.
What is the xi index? 7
